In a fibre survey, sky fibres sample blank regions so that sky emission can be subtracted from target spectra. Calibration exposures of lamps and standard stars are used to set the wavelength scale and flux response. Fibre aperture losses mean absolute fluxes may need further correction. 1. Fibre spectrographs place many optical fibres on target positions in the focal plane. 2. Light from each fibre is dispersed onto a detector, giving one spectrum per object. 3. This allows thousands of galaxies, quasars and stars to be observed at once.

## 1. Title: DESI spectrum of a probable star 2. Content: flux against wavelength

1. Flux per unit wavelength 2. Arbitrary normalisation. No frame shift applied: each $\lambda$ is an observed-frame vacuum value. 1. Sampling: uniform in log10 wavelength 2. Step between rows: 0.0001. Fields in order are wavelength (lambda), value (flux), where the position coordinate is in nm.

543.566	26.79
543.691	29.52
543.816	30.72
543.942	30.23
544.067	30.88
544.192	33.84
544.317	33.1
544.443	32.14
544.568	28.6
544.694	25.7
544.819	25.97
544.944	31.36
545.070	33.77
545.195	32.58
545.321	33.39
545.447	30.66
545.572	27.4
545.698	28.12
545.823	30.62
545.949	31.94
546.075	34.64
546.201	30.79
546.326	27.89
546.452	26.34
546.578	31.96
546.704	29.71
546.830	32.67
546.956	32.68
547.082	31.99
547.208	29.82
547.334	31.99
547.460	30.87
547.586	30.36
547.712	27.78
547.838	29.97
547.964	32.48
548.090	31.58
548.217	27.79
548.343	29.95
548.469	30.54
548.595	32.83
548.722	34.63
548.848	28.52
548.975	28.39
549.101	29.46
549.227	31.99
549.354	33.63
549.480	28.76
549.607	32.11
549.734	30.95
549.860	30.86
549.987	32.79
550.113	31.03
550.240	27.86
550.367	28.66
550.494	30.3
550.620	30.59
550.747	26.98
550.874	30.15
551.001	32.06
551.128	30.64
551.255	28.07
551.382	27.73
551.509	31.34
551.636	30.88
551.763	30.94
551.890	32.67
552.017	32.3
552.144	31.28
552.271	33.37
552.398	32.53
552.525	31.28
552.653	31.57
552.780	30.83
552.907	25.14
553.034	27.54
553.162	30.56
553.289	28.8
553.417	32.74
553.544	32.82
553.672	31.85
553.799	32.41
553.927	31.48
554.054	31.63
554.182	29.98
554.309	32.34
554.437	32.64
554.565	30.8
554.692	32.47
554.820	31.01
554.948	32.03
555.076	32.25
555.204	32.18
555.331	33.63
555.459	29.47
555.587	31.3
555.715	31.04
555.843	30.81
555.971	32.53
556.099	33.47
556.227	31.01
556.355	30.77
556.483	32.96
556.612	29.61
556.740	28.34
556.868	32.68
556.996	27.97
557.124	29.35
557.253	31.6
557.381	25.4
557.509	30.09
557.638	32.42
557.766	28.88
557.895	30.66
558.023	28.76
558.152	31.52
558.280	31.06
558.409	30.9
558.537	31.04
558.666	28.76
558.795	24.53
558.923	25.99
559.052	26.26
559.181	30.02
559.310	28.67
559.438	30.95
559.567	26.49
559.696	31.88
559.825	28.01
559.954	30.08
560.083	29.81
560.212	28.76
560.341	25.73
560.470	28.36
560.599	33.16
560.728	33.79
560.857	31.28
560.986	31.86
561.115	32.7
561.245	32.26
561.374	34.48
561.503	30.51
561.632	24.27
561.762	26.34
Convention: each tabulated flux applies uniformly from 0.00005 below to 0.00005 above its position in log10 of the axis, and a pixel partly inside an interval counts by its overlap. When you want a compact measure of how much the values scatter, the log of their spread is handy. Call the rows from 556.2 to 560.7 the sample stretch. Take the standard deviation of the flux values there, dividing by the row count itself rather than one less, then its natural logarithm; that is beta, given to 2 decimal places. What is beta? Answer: 0.79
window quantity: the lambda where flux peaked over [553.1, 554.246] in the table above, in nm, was 553.544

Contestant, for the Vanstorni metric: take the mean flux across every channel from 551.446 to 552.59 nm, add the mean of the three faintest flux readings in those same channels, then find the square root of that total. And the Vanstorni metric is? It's 7.9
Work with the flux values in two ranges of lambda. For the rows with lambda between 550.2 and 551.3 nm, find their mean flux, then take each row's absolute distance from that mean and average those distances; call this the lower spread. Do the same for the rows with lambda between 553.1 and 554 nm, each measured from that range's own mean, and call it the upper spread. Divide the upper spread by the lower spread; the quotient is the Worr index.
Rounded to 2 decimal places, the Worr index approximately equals 0.76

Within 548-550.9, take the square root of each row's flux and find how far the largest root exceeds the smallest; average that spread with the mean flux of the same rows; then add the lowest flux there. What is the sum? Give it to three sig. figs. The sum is 42.6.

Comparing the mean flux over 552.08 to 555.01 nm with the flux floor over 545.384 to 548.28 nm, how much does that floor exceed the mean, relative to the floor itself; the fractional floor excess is -0.184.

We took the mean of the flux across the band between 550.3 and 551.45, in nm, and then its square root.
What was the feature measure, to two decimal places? 5.43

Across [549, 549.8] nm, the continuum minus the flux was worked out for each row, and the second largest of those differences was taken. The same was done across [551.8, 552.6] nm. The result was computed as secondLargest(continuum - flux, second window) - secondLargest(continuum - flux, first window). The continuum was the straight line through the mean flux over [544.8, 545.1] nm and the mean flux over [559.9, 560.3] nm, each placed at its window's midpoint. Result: -2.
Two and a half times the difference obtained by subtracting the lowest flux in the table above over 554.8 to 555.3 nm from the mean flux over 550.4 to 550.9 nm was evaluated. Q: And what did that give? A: -4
